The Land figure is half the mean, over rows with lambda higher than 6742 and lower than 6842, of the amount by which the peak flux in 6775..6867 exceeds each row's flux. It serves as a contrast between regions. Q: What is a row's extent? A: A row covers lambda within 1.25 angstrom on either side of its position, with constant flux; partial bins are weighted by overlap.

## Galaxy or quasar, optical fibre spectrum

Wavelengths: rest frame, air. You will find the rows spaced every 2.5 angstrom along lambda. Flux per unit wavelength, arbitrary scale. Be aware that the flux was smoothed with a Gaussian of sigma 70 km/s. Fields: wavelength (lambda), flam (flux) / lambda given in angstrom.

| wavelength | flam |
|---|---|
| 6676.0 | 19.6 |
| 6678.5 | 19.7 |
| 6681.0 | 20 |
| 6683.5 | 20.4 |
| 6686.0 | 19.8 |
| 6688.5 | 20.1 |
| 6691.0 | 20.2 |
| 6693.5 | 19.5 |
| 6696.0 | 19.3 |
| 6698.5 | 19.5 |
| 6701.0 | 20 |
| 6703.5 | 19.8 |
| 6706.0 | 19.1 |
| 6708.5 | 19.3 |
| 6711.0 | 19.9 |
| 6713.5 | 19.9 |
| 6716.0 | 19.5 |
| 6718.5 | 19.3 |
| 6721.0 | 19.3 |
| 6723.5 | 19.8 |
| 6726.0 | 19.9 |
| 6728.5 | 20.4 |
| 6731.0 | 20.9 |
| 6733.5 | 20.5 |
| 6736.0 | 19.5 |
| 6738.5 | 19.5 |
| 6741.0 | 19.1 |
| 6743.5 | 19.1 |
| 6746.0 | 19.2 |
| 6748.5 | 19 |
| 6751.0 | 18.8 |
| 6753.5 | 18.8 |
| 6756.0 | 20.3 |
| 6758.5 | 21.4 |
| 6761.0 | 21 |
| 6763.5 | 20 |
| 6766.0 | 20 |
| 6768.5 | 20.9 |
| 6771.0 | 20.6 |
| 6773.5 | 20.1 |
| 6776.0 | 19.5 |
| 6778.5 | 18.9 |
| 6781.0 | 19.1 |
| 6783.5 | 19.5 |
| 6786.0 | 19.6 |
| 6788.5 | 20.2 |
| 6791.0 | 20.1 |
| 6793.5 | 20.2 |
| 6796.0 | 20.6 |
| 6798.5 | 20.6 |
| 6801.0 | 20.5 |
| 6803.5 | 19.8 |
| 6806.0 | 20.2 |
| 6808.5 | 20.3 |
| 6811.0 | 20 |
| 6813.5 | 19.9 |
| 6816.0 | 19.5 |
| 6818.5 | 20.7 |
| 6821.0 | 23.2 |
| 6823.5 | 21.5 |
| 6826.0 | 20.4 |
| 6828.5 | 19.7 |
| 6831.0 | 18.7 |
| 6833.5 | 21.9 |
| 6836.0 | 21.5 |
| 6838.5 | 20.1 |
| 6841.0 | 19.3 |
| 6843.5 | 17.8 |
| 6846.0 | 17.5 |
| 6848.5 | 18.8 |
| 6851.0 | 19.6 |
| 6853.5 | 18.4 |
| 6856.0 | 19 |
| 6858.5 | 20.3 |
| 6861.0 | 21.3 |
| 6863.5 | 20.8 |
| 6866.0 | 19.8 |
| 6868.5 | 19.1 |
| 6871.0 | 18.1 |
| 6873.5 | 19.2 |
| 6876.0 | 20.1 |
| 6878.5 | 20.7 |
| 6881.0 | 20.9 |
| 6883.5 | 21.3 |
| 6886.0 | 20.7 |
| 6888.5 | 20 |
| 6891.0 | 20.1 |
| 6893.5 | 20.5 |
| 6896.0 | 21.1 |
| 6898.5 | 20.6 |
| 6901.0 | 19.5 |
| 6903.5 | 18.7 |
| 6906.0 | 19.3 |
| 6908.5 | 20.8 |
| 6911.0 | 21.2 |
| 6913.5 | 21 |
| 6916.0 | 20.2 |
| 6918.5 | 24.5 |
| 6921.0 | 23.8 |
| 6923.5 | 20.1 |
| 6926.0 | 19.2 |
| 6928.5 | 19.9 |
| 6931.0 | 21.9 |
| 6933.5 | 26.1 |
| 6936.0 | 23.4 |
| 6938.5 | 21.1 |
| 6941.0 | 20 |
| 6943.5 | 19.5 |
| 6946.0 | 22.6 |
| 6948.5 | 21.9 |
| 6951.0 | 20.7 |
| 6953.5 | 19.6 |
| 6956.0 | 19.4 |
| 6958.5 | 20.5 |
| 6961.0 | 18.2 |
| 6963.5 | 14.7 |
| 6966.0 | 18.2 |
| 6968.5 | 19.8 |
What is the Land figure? 1.54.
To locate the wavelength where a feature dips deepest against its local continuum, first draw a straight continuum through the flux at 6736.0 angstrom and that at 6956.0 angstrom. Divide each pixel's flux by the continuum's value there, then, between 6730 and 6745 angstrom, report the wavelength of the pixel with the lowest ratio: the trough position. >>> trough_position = 6741.0 angstrom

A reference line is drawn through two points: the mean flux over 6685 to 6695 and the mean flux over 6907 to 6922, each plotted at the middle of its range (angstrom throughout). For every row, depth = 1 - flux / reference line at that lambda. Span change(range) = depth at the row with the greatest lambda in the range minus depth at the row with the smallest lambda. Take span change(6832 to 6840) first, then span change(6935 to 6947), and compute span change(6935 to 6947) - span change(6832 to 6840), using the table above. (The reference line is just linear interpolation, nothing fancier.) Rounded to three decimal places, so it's -0.047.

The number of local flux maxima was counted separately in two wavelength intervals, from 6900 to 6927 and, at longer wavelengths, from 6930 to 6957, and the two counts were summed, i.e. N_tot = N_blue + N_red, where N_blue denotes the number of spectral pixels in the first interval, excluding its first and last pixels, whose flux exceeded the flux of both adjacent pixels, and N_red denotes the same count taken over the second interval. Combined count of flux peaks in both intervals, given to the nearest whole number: 4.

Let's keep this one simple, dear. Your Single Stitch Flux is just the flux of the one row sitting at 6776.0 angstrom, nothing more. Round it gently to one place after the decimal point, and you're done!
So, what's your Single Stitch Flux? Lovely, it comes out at 19.5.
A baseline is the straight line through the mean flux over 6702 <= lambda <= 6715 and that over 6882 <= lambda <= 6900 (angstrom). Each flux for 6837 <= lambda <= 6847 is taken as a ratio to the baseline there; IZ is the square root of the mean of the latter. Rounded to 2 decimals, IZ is 0.96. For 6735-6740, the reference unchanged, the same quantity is 0.99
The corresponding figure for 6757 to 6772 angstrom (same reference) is 1.02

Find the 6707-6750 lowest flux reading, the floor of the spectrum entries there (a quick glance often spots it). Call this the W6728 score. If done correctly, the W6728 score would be 19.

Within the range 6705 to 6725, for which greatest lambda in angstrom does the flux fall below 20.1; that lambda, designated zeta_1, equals 6723.5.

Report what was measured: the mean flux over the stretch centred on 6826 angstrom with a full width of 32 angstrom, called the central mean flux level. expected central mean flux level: 20.5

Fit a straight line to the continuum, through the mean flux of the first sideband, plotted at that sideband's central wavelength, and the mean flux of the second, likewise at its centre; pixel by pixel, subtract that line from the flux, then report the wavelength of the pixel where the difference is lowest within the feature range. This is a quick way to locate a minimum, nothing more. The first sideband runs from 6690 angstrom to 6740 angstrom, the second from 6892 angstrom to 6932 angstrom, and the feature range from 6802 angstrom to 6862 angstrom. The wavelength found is 6846.0 angstrom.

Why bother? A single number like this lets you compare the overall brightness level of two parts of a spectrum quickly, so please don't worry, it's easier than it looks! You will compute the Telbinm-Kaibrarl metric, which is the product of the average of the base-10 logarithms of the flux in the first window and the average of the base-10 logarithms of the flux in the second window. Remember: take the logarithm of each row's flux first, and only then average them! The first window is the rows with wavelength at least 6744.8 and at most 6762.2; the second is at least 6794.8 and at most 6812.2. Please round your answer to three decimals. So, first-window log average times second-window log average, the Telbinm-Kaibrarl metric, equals 1.694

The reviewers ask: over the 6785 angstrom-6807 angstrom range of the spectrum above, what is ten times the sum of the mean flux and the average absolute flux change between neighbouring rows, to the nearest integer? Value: 205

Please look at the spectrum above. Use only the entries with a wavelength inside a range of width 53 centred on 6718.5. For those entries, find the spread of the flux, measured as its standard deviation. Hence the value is 0.5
